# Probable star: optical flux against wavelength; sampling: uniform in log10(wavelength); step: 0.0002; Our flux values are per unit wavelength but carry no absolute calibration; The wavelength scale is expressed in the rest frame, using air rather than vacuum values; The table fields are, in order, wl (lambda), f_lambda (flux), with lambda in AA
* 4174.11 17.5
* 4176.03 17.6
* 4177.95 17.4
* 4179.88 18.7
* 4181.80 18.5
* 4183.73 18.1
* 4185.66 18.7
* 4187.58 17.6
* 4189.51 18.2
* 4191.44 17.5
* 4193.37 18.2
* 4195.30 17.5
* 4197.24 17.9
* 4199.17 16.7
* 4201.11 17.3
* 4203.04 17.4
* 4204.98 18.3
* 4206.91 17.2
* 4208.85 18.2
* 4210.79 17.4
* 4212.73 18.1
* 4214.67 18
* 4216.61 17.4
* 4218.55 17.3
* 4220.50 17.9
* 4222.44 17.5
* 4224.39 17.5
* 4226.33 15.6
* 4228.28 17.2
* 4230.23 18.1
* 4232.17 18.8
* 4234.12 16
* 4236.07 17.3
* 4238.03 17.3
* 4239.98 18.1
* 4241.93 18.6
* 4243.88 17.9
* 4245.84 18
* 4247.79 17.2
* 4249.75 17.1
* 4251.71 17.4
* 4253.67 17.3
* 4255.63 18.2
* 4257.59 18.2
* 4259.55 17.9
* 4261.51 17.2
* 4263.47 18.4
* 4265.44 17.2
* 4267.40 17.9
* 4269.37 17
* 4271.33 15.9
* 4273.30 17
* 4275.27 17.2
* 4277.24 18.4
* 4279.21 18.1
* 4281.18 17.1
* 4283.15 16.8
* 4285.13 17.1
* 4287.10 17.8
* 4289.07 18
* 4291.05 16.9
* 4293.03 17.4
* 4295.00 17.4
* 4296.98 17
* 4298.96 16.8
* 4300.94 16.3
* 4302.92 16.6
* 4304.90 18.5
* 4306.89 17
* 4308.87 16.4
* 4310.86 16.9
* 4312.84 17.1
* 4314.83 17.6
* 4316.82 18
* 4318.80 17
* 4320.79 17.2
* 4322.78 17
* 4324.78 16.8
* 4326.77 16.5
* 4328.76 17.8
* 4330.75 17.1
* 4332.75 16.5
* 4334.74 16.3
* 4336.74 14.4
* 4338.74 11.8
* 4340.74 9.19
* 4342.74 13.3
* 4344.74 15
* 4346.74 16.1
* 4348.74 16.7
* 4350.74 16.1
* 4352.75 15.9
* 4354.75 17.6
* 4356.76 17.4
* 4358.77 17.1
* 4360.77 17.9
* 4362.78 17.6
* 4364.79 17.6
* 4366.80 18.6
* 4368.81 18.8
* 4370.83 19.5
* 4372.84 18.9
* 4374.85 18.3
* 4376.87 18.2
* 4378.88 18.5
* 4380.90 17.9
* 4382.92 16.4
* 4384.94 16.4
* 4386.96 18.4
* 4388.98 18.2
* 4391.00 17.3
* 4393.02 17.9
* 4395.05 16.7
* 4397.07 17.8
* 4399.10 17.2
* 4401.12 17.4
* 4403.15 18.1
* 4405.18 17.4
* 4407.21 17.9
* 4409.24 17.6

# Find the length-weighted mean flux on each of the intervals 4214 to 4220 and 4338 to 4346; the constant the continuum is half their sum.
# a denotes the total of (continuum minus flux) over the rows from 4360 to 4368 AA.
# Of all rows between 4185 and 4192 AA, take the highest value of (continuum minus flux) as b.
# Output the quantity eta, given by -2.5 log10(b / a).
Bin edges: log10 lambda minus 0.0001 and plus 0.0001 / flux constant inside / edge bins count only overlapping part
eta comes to 1.7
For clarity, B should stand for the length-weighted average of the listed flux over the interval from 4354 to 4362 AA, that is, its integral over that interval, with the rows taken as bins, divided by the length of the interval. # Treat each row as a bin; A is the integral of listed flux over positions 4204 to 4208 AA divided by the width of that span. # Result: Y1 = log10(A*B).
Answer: 2.49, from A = 17.8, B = 17.5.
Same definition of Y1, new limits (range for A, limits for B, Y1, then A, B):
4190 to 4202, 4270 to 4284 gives 2.48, 17.5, 17.2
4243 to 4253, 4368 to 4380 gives 2.51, 17.5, 18.7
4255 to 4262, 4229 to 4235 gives 2.50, 17.9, 17.7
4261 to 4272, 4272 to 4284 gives 2.48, 17.3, 17.4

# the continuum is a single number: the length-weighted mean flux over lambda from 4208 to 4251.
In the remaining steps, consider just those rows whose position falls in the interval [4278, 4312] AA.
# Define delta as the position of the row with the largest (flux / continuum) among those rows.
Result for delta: 4304.90 AA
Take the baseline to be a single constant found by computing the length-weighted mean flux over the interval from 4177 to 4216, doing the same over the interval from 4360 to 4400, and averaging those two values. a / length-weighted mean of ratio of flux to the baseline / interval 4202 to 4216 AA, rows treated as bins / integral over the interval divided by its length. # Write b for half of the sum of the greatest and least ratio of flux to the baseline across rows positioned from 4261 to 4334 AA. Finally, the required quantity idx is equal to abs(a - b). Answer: 0.03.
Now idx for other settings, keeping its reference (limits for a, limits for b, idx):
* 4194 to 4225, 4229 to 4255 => 0.01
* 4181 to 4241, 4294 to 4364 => 0.21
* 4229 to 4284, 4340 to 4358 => 0.23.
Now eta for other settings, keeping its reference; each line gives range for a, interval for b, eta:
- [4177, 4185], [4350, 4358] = 2.9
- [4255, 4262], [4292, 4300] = 2.0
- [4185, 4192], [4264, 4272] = 2.8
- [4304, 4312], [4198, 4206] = 1.8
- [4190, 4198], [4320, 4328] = 2.2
